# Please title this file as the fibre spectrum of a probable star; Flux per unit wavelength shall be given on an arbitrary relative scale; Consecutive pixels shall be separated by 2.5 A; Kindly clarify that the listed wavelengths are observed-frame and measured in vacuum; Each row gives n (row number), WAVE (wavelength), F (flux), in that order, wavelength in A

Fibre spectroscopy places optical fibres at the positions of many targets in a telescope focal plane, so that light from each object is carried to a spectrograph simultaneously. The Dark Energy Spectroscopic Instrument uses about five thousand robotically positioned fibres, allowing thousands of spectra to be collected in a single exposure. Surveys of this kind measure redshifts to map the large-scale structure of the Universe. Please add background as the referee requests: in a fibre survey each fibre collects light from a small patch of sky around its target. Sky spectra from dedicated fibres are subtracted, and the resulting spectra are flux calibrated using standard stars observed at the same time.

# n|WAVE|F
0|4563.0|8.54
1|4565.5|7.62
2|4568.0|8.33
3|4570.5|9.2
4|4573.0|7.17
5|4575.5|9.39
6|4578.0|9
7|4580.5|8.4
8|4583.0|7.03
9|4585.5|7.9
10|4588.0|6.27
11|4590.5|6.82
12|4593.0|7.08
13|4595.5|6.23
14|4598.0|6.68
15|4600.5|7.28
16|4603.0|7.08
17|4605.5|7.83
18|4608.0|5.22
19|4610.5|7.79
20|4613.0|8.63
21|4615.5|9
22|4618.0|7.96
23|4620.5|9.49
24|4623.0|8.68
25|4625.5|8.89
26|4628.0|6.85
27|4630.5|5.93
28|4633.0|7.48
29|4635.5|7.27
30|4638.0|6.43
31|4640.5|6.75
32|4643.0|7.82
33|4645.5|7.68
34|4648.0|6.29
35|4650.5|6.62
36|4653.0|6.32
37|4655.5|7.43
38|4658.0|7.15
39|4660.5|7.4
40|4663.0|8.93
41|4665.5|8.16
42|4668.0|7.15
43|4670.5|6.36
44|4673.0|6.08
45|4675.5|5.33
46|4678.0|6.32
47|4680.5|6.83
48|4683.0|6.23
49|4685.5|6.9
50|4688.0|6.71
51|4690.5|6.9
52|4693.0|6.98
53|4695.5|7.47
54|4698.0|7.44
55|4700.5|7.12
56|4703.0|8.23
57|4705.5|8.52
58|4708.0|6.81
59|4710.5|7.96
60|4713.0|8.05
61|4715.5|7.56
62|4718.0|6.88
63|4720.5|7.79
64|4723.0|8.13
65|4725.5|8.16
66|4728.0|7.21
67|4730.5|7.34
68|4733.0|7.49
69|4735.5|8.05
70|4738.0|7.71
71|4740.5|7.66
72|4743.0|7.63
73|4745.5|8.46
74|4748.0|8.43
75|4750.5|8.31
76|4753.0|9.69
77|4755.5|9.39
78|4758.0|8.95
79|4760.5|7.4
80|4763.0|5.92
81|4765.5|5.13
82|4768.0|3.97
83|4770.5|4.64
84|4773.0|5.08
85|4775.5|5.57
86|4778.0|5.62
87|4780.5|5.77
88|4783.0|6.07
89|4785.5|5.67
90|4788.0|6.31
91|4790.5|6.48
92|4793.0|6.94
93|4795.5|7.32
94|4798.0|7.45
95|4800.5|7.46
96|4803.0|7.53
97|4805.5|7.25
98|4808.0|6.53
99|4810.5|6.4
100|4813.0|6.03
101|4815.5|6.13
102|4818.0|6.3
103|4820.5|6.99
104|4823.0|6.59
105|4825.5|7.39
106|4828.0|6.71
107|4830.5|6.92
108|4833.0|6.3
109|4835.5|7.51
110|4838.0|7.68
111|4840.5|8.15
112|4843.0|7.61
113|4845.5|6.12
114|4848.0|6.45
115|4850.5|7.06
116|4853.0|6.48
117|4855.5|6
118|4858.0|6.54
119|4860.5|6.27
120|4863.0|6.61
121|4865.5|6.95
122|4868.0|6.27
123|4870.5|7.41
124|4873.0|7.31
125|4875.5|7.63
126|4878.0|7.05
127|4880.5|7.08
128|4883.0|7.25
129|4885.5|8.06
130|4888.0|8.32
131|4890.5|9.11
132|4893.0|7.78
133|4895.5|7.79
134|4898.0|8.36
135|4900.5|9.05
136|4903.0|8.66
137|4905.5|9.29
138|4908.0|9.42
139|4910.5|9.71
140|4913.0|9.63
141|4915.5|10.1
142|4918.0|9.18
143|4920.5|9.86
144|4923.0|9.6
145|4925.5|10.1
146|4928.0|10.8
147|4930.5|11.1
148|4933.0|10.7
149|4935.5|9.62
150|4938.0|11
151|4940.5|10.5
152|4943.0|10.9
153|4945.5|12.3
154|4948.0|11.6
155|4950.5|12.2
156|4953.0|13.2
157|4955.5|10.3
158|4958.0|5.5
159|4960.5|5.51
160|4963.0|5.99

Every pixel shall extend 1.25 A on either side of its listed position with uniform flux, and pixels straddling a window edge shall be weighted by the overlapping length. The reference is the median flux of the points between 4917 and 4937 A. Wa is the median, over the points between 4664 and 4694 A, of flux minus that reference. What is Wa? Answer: -3.21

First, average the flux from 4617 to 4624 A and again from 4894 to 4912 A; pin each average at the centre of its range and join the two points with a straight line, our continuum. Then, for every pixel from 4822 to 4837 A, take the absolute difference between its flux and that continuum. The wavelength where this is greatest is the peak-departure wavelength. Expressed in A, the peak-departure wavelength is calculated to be 4833.0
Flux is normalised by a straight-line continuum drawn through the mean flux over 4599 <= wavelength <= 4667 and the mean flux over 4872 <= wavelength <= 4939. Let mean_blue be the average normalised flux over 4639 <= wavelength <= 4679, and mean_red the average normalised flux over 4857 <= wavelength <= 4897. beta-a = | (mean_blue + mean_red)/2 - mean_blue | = 0.043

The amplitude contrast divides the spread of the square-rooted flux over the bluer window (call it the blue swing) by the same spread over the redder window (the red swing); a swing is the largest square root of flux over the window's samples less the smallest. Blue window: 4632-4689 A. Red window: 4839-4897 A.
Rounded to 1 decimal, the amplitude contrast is 1.2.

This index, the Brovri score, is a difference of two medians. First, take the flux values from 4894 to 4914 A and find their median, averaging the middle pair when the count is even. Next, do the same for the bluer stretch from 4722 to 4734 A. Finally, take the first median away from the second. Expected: -1.7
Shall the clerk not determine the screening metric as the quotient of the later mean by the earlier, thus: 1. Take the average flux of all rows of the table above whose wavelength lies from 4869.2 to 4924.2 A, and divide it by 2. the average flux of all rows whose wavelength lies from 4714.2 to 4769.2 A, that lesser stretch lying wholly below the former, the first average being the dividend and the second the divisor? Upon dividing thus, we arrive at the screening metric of 1.12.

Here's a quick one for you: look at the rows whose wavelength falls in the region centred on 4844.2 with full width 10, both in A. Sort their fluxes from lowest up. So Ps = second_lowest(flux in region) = 6.45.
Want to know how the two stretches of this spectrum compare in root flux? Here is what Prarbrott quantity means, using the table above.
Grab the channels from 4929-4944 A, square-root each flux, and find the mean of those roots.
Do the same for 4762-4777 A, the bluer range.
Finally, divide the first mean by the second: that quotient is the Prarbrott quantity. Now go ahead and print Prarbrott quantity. 1.45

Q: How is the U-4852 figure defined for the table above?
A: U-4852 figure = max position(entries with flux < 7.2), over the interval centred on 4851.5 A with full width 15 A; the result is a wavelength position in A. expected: 4858.0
